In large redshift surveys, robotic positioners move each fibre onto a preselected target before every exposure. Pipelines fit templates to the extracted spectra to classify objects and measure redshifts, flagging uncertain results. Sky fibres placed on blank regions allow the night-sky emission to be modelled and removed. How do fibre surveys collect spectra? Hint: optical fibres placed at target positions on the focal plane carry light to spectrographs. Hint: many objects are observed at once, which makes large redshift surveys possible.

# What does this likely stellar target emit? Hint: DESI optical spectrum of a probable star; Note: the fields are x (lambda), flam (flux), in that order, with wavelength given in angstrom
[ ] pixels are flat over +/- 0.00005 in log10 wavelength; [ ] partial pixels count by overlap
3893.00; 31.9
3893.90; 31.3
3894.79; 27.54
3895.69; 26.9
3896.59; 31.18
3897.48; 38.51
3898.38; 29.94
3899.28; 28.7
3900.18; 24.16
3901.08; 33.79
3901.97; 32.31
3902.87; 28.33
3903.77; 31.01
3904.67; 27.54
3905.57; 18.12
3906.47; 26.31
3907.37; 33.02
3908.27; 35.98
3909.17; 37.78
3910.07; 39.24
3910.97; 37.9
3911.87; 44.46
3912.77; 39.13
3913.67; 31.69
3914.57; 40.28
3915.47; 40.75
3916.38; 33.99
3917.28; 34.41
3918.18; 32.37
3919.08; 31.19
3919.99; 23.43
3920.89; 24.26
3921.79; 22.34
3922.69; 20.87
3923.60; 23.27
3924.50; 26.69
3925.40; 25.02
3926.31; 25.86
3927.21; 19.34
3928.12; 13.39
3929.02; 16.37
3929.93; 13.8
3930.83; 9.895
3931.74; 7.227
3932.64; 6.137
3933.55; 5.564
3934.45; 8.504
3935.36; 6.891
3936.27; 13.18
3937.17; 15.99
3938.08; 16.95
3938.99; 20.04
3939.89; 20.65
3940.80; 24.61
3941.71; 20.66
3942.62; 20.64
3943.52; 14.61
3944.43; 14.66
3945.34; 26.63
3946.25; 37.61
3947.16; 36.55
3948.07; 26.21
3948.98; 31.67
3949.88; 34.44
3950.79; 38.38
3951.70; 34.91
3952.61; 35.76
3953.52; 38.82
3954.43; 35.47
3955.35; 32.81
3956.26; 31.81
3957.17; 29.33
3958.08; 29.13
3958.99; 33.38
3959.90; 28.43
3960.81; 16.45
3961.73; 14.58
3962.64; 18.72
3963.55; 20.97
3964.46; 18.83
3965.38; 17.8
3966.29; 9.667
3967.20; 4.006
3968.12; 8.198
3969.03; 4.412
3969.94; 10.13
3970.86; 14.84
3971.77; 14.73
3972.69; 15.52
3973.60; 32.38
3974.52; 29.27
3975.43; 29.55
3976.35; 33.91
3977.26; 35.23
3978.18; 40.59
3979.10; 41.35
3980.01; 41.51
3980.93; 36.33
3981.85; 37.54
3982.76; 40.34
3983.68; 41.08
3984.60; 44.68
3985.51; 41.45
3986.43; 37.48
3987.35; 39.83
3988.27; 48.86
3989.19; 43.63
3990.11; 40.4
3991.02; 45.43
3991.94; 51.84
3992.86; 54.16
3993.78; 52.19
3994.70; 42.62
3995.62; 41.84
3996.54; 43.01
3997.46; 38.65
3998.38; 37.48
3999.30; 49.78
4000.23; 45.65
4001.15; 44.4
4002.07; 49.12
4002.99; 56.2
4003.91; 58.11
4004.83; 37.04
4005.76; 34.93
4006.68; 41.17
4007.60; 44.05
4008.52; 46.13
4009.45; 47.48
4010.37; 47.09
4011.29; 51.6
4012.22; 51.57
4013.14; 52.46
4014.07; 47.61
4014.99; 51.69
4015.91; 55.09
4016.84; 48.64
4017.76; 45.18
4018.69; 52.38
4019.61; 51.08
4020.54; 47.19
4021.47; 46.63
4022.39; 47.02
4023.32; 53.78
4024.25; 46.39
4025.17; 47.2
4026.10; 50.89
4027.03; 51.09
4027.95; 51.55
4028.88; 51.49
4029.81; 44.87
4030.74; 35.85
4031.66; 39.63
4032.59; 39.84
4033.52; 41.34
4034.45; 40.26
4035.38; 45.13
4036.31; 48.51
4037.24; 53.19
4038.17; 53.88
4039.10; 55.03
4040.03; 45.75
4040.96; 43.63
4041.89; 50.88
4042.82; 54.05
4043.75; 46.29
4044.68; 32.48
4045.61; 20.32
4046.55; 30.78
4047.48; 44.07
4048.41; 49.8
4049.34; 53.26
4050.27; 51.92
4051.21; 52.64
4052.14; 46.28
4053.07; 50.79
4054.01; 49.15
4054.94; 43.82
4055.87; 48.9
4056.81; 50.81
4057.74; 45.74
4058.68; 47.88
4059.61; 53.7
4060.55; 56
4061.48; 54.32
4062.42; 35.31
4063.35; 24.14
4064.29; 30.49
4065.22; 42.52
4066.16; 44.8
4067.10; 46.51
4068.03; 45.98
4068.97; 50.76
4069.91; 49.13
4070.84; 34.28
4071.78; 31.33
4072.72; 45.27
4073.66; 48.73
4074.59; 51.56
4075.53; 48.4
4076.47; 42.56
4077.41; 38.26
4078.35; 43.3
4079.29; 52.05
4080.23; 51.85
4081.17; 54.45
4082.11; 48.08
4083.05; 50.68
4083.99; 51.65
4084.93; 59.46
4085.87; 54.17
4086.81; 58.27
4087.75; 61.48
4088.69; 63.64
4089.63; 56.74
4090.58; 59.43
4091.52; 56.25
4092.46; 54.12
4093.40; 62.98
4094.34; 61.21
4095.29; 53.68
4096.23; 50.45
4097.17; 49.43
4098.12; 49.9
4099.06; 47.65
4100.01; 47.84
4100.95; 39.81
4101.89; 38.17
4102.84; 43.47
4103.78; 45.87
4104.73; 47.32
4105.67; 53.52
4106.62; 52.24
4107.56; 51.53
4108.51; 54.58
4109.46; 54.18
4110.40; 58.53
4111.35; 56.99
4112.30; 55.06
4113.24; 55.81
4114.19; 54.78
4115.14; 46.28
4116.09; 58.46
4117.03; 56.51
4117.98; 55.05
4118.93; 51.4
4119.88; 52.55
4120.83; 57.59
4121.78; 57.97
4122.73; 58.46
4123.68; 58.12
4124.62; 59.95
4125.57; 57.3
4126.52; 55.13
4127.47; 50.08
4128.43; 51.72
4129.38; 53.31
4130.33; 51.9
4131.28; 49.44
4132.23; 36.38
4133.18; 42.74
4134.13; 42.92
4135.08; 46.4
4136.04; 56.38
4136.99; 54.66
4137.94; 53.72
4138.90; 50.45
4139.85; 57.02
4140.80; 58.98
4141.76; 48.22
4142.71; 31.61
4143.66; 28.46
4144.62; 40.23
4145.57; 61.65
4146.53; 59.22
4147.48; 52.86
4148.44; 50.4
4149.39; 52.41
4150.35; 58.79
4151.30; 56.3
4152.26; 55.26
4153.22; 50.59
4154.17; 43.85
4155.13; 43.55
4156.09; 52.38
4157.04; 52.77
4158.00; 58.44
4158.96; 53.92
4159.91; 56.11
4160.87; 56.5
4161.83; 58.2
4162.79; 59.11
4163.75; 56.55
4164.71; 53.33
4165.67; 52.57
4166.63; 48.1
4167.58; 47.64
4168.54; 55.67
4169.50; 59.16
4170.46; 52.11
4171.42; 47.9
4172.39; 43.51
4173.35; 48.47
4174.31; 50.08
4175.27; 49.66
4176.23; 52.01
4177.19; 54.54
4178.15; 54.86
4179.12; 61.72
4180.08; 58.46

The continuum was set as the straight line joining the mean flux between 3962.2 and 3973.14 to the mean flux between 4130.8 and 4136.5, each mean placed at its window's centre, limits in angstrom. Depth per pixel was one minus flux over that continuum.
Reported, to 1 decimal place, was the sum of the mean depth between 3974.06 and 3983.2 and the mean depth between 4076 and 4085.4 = -1.8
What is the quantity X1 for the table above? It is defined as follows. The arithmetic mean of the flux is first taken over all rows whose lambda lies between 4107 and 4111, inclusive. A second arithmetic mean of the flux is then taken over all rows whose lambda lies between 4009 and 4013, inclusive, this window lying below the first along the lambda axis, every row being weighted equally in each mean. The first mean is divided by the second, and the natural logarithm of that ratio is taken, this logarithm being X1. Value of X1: 0.10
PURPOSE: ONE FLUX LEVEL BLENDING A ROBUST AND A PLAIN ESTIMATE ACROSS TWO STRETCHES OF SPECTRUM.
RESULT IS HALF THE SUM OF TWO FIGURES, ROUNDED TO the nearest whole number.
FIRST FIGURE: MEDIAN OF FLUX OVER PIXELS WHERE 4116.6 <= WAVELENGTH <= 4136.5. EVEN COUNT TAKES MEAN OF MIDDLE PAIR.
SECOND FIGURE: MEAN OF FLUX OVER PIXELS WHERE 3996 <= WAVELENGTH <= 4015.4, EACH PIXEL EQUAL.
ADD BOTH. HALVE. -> 50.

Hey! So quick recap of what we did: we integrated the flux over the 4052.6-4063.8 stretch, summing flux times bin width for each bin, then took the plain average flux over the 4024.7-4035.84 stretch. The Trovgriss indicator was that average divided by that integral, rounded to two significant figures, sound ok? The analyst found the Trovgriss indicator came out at 0.086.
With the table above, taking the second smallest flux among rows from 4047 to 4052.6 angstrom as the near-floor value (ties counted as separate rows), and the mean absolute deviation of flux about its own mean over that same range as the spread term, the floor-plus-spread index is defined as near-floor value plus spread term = 49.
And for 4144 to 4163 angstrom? 48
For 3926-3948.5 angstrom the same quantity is 13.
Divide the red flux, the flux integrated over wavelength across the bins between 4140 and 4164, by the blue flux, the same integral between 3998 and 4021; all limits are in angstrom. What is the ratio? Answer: 1.1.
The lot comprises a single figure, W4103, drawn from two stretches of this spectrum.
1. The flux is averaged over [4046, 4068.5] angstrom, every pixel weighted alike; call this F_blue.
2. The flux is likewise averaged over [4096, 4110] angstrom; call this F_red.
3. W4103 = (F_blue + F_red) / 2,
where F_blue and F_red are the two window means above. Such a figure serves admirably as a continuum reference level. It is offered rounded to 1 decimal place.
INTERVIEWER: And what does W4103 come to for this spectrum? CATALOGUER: 47.1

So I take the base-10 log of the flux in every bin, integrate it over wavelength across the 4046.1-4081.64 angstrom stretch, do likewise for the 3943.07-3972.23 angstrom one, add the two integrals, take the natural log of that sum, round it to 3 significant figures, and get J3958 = 4.58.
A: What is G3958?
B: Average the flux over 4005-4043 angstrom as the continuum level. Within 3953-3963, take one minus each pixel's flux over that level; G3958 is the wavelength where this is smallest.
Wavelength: 3953.52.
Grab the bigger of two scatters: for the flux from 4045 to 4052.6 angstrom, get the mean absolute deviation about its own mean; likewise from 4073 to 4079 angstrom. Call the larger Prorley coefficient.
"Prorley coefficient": 9.0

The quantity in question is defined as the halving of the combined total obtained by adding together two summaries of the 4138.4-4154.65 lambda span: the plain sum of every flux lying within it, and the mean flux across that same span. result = 453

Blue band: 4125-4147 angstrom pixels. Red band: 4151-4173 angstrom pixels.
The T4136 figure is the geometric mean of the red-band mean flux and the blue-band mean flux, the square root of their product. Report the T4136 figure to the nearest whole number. 51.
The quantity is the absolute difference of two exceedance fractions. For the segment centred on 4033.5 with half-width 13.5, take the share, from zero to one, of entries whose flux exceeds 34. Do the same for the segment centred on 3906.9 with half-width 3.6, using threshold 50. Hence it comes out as 0.90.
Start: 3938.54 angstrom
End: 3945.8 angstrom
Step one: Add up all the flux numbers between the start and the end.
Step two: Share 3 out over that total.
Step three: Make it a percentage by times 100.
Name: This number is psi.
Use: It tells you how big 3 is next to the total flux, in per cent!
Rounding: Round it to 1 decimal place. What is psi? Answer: 1.8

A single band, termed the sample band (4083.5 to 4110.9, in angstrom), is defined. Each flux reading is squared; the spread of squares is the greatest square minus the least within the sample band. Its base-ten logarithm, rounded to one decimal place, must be 3.4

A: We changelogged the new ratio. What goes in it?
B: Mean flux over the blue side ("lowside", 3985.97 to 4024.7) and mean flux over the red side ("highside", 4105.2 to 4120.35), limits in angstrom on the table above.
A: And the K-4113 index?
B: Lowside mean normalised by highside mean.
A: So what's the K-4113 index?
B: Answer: 0.9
